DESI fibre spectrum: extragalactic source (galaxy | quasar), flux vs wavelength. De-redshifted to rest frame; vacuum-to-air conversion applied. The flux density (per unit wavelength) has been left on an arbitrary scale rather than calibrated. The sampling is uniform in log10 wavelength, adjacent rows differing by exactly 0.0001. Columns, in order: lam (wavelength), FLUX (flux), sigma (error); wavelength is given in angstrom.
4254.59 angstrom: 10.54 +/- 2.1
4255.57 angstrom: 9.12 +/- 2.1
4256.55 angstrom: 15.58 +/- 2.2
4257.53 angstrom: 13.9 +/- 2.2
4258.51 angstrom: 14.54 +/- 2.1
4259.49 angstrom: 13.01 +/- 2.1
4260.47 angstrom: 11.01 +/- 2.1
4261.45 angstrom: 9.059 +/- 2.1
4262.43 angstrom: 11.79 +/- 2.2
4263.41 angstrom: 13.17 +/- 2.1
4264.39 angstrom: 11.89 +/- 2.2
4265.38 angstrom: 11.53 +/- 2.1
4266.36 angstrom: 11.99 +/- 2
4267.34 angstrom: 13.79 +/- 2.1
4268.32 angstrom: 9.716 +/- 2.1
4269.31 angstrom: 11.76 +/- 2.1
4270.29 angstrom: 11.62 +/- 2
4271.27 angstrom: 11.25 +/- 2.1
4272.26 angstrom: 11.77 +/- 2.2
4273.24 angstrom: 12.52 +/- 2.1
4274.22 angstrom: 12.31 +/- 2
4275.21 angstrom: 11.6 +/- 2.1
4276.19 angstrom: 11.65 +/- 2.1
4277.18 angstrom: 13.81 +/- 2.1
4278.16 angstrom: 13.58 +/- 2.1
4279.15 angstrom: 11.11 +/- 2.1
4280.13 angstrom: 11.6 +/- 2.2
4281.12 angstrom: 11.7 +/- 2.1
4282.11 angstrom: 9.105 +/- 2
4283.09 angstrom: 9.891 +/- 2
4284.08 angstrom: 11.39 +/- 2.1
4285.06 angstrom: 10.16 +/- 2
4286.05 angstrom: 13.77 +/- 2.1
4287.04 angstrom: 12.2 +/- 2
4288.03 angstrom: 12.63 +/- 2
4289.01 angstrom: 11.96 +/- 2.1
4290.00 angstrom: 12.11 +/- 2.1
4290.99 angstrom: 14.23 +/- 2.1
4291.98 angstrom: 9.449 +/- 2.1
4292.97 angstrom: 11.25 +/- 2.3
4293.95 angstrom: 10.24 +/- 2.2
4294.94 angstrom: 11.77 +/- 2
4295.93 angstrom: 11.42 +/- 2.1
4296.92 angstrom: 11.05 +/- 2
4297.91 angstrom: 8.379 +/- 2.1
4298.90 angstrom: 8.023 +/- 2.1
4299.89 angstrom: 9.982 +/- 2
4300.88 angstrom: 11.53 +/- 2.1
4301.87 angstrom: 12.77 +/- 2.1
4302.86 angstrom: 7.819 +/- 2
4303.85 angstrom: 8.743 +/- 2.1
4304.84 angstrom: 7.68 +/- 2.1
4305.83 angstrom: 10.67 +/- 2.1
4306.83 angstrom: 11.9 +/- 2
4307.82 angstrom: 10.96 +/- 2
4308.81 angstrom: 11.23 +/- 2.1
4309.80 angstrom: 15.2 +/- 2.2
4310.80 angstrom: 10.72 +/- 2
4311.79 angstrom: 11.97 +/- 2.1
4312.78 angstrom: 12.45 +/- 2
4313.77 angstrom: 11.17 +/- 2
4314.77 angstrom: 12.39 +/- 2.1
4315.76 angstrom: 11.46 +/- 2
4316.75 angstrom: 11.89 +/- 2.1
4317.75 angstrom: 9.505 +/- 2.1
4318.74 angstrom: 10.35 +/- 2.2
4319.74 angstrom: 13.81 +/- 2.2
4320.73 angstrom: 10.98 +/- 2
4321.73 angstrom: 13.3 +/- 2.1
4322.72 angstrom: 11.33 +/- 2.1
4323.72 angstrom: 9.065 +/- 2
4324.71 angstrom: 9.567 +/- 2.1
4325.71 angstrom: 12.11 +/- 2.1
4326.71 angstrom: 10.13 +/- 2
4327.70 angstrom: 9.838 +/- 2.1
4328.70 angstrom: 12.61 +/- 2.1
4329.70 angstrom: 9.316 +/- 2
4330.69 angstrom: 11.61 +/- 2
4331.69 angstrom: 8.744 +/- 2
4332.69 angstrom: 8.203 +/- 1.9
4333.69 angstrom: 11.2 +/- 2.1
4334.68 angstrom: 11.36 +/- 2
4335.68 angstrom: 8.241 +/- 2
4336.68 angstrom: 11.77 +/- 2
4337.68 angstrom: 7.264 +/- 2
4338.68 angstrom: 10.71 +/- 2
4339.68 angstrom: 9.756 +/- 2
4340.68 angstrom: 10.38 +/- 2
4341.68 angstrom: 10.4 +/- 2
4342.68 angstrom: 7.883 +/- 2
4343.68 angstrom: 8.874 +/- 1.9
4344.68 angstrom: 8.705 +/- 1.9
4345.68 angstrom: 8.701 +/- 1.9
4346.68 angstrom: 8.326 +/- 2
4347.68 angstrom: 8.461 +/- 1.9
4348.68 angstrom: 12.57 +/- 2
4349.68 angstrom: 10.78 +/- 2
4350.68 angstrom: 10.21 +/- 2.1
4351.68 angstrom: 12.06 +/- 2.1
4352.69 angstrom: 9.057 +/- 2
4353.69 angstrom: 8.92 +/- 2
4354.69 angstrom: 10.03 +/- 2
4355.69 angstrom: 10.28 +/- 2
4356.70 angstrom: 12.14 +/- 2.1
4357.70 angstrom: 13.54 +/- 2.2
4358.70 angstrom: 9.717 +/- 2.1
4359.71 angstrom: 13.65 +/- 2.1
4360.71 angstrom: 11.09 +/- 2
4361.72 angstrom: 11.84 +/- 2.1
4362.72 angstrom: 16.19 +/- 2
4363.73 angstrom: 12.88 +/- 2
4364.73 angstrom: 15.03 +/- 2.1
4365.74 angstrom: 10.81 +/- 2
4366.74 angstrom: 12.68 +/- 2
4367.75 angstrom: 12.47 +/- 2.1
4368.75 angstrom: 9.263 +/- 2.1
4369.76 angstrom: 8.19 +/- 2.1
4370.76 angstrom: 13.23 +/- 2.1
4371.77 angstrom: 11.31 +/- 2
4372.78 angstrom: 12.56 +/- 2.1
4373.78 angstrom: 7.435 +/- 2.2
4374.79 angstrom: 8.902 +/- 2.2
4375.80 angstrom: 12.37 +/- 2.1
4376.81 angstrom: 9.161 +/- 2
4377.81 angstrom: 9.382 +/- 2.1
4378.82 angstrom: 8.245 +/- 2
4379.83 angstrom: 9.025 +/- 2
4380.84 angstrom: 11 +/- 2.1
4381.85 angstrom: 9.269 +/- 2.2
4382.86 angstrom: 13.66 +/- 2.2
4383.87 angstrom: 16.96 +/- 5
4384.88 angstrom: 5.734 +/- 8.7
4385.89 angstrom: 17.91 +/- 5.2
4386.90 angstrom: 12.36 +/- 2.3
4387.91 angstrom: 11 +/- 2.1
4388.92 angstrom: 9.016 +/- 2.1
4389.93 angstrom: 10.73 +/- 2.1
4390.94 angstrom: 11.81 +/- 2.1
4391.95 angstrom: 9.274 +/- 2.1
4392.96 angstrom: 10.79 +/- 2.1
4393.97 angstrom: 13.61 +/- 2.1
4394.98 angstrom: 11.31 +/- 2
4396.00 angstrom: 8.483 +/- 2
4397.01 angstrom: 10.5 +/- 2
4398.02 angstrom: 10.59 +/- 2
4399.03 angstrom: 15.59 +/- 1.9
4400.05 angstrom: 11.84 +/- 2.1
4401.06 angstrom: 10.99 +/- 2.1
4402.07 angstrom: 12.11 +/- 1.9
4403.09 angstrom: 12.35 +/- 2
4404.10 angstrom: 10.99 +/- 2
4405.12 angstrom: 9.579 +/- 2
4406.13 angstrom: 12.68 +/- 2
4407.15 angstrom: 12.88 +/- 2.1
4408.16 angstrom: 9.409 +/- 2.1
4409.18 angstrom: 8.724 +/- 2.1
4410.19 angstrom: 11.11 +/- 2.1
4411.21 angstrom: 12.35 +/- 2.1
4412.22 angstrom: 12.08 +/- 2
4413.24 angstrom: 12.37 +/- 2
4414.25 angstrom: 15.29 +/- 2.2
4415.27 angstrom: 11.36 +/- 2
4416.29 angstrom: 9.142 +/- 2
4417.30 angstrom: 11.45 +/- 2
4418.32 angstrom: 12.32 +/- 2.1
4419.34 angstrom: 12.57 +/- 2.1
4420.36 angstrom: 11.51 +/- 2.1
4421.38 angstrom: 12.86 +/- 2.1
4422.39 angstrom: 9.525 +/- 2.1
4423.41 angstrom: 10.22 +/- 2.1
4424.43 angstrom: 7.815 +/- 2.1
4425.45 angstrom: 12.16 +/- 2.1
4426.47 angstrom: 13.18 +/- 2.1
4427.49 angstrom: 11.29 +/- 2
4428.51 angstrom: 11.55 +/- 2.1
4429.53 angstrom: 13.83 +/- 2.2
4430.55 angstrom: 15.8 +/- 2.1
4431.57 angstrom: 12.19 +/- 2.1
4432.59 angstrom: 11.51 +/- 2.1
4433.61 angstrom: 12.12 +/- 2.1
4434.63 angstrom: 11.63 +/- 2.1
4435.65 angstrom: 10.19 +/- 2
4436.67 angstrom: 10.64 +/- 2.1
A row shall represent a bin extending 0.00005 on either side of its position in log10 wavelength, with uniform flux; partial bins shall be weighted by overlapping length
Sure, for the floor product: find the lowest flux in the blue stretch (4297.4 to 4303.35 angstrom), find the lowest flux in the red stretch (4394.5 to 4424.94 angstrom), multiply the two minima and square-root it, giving 7.8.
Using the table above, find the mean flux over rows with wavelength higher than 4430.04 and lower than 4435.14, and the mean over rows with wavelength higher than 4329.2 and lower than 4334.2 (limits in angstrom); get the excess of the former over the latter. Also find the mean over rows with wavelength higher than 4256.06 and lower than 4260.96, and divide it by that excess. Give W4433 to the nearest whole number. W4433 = 5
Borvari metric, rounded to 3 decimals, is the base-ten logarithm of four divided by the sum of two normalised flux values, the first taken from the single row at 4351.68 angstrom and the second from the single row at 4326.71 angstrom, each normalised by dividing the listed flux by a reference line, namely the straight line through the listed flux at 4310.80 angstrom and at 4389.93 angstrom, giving 0.286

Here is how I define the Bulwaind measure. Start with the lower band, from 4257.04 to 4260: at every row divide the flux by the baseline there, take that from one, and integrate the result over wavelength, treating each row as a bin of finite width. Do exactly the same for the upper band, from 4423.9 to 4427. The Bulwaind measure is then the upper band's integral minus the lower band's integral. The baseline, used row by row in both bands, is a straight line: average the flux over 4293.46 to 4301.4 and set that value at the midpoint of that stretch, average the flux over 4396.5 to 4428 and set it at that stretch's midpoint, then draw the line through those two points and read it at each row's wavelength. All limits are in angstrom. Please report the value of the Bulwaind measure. 1.33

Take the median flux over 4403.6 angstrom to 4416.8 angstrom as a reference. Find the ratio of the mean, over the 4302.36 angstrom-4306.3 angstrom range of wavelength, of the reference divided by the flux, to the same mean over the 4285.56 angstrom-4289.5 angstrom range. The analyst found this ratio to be 1.47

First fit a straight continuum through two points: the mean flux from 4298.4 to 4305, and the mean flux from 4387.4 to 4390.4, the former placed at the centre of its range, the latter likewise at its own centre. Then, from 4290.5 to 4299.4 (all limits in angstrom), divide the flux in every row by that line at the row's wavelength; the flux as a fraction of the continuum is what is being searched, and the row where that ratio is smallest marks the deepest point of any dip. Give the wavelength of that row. 4298.90 angstrom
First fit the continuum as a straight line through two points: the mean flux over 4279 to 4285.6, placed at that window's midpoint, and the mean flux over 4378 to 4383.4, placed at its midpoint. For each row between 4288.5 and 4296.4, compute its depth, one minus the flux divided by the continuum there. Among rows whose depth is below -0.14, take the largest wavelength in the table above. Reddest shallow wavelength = 4290.99 angstrom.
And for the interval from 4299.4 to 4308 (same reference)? 4301.87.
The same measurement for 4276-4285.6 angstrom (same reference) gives 4278.16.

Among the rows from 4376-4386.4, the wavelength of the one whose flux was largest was 4385.89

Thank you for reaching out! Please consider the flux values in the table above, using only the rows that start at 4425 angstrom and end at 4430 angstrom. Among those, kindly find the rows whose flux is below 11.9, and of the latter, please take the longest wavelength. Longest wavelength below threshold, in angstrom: 4428.51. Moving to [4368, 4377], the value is 4376.81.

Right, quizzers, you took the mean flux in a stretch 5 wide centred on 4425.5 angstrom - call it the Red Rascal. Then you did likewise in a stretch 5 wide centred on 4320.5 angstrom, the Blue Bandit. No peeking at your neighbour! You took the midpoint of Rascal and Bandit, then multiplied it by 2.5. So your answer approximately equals 29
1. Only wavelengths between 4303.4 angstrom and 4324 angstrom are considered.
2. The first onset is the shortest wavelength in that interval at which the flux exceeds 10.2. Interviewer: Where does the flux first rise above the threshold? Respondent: 4305.83 angstrom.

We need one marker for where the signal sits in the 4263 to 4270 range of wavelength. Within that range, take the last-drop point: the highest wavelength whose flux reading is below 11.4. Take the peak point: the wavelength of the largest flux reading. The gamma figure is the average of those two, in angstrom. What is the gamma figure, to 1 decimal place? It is 4267.8 angstrom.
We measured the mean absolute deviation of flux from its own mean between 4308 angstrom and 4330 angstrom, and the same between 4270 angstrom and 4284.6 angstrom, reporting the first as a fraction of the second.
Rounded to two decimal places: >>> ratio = 1.59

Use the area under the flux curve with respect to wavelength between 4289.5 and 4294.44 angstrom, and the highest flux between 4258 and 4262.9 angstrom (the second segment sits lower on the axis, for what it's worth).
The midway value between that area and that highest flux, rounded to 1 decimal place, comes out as 35.6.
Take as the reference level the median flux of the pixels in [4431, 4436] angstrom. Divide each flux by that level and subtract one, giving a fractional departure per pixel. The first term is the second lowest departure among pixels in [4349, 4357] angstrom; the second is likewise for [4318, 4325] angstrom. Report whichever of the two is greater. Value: -0.18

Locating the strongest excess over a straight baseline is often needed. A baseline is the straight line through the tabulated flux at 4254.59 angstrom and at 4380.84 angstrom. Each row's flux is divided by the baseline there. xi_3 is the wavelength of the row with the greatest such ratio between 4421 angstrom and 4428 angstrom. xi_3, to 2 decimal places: 4426.47 angstrom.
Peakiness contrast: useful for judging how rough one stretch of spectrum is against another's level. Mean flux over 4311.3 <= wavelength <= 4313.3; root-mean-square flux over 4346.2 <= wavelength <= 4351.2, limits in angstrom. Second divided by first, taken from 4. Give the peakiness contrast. 3.17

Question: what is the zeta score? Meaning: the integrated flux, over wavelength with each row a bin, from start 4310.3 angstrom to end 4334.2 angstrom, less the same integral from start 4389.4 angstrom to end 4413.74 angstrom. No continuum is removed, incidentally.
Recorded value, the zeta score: -13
